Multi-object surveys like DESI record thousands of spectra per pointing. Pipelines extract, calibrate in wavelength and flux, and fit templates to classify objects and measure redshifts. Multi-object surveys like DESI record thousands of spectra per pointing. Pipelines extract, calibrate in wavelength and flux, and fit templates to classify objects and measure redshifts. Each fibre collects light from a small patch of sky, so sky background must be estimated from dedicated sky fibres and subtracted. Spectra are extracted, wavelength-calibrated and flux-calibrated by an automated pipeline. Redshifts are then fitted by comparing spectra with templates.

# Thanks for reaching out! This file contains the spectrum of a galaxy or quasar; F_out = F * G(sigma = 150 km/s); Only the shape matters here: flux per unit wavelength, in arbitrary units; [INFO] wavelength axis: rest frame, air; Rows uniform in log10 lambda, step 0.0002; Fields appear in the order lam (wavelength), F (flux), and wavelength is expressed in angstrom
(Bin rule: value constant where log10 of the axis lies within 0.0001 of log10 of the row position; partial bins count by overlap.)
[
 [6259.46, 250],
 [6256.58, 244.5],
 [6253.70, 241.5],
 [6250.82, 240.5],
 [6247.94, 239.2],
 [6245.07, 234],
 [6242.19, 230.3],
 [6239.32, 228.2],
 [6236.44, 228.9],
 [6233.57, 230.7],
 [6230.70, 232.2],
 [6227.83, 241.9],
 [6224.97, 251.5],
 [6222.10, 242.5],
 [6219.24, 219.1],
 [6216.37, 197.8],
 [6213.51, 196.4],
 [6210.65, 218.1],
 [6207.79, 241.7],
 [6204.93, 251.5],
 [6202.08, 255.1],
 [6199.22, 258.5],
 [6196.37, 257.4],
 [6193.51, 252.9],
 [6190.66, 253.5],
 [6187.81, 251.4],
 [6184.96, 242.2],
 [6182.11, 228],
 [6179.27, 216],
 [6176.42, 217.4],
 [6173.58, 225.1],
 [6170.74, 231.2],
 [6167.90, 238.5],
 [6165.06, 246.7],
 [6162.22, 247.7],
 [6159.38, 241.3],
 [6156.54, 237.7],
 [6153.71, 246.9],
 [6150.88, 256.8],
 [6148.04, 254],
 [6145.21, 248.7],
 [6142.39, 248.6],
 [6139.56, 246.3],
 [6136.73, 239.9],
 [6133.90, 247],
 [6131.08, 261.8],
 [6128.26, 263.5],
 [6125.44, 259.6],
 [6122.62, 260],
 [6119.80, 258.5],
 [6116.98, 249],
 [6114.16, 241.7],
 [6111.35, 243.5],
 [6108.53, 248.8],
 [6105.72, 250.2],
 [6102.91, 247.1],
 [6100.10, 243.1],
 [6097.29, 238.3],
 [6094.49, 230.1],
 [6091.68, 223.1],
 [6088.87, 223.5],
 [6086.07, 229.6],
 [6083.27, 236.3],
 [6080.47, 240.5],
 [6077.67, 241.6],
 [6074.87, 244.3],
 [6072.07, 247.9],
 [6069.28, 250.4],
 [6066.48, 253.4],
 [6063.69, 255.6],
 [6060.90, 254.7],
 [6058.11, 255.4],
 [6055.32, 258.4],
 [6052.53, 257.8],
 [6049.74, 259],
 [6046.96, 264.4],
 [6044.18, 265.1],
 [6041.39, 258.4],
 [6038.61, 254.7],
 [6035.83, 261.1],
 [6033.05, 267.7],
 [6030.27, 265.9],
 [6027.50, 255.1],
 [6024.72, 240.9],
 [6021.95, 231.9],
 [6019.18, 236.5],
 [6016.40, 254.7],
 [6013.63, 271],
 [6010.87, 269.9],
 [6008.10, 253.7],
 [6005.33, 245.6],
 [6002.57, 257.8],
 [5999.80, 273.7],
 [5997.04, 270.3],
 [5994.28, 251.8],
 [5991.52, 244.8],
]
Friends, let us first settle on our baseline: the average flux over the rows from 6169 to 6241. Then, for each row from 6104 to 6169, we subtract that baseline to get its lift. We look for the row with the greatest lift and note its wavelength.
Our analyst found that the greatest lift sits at 6128.26 angstrom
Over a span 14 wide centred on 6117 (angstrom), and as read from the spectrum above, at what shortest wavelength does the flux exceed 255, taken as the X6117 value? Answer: 6119.80 angstrom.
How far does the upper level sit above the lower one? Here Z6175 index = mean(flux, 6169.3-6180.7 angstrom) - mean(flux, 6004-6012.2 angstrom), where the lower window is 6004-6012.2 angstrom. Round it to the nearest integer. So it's -34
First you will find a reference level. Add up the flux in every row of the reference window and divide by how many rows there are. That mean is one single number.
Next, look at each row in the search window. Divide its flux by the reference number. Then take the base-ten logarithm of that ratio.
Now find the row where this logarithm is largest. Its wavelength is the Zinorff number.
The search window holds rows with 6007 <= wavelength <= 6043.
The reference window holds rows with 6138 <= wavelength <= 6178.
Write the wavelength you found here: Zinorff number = 6013.63 angstrom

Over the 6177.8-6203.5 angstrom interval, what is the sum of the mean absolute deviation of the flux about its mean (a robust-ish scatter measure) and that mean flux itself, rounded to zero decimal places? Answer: 258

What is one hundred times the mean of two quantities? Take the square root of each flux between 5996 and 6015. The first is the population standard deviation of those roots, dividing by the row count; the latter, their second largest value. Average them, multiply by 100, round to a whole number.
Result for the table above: 839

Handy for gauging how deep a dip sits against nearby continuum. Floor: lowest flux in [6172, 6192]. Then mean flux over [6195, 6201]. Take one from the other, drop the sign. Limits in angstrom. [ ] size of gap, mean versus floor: 42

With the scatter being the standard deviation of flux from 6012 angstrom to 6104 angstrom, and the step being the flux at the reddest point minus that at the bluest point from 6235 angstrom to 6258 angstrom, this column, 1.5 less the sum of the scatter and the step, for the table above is -27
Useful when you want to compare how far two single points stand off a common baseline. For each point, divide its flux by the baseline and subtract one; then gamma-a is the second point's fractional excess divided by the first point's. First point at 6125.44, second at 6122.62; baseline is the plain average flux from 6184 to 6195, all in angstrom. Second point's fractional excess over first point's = 1.0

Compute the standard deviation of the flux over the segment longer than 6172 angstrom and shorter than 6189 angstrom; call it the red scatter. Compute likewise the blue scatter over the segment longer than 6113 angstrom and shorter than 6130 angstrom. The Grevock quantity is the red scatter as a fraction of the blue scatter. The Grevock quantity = 1.7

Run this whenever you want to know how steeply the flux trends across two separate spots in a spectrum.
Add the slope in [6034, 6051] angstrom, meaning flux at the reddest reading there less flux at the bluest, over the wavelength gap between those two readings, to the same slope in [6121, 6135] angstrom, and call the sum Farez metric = -1.3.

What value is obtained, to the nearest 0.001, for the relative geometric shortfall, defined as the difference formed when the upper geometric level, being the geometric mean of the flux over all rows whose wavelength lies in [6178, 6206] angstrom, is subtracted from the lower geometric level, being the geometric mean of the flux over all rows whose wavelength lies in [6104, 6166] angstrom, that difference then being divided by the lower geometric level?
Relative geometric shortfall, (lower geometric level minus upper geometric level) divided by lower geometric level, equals 0.014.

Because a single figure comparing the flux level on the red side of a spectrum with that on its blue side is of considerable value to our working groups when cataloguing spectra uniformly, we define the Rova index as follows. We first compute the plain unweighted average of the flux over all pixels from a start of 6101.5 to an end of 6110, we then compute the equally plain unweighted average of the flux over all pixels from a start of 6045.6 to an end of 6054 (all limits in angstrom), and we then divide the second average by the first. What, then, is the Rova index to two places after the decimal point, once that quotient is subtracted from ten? 8.95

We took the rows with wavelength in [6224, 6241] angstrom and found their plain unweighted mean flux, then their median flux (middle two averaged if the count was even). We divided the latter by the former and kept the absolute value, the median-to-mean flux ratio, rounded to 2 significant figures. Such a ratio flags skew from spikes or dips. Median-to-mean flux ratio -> 0.98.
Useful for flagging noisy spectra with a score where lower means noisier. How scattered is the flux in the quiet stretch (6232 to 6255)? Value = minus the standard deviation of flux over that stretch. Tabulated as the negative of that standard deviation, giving -5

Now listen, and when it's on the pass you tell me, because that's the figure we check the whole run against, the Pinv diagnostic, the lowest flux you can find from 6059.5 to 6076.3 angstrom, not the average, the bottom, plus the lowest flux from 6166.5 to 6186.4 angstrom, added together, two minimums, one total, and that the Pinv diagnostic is 460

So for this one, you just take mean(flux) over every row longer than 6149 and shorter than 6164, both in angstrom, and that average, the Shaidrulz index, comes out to 246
